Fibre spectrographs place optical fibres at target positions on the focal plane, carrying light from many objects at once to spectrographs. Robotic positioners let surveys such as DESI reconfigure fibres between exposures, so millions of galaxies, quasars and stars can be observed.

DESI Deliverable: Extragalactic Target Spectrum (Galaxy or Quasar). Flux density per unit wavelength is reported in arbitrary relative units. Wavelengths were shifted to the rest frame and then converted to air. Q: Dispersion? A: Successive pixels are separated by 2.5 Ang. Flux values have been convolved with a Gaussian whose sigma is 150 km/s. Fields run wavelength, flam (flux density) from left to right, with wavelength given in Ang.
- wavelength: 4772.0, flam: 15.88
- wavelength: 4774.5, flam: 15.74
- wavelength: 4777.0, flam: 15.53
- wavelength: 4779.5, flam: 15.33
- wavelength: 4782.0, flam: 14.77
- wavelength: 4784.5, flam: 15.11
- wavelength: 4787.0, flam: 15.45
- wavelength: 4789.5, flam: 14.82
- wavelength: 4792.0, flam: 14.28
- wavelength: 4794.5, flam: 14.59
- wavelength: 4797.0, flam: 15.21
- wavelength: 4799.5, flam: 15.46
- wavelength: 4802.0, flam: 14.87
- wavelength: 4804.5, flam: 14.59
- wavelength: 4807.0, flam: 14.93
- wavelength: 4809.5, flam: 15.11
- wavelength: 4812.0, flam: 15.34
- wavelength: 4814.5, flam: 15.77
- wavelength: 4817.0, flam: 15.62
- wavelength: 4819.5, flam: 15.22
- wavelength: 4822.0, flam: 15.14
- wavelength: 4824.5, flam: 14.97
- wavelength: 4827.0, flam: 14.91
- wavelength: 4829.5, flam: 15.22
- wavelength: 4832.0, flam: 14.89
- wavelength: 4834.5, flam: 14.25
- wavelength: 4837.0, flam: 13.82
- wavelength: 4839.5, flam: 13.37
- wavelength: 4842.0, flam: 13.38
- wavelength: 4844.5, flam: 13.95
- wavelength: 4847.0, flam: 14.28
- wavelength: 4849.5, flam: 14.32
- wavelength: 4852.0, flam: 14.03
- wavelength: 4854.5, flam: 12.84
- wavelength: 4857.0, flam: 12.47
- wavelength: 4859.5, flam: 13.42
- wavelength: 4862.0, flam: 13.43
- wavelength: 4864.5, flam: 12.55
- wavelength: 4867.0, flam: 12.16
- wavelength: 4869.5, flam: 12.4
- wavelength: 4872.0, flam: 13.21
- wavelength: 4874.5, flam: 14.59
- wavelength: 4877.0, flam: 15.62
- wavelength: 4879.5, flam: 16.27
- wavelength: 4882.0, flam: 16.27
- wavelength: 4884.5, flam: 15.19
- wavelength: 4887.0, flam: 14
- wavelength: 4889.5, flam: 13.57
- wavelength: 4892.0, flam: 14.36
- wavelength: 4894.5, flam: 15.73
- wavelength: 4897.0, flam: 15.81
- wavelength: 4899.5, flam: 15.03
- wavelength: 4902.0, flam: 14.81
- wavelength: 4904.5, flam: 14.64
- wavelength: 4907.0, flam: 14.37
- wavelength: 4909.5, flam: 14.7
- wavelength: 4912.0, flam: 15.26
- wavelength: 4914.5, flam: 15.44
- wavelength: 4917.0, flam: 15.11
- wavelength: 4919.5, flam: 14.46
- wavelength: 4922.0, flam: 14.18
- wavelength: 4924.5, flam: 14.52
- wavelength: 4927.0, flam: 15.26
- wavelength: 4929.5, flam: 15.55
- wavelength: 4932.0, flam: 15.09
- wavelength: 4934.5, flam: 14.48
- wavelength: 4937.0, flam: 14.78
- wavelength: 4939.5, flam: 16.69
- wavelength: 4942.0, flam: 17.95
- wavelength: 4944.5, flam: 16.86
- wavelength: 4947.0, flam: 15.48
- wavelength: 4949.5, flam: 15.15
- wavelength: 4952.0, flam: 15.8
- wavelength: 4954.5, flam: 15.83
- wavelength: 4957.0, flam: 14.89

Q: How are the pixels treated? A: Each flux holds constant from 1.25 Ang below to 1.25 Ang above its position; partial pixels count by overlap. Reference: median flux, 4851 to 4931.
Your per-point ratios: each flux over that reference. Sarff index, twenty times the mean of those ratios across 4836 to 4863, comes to 18.7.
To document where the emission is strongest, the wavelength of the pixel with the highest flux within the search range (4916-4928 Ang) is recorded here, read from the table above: 4927.0 Ang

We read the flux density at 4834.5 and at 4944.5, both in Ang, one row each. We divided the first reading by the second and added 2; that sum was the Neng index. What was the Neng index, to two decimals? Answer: 2.85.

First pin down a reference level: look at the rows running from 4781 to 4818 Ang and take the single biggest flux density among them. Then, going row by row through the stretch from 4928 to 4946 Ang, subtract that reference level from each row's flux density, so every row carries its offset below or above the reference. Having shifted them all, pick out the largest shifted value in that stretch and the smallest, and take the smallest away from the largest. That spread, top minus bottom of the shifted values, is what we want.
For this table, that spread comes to 3.5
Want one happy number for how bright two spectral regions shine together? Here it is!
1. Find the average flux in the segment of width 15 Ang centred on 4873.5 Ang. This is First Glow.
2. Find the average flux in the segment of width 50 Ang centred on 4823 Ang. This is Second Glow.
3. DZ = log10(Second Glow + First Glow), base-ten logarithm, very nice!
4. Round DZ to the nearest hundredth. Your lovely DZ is 1.46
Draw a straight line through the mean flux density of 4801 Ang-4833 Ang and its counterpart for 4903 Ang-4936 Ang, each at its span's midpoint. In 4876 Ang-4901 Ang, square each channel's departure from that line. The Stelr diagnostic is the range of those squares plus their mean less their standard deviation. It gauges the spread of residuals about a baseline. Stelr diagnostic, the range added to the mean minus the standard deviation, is 2.0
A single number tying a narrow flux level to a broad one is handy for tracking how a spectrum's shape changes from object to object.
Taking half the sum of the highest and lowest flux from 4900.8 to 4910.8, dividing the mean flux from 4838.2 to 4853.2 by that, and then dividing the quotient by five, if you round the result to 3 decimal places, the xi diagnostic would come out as 0.190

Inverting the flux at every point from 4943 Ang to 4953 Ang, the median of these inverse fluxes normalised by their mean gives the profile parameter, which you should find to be 1.01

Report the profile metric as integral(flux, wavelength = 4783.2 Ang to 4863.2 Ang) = 1163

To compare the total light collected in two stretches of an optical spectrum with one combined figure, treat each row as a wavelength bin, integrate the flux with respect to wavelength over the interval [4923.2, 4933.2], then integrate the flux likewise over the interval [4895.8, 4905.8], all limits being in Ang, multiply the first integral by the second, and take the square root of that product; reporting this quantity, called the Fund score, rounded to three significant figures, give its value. 151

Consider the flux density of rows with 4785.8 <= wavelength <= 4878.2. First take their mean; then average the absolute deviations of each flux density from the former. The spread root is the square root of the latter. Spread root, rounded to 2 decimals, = 0.92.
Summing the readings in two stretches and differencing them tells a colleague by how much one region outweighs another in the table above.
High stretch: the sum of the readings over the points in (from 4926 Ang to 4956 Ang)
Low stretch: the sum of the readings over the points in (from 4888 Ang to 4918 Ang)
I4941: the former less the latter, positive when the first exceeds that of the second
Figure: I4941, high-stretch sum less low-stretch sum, 10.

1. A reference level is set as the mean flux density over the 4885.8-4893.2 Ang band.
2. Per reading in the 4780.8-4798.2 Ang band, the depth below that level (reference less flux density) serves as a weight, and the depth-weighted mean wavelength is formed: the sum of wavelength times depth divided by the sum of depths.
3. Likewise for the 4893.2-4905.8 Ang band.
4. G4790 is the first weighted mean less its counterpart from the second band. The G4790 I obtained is -109.1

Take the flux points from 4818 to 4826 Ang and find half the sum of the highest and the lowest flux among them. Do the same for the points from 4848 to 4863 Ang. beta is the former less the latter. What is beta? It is 1.7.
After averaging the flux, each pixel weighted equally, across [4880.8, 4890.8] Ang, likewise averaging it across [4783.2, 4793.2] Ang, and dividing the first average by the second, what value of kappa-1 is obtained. 0.99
